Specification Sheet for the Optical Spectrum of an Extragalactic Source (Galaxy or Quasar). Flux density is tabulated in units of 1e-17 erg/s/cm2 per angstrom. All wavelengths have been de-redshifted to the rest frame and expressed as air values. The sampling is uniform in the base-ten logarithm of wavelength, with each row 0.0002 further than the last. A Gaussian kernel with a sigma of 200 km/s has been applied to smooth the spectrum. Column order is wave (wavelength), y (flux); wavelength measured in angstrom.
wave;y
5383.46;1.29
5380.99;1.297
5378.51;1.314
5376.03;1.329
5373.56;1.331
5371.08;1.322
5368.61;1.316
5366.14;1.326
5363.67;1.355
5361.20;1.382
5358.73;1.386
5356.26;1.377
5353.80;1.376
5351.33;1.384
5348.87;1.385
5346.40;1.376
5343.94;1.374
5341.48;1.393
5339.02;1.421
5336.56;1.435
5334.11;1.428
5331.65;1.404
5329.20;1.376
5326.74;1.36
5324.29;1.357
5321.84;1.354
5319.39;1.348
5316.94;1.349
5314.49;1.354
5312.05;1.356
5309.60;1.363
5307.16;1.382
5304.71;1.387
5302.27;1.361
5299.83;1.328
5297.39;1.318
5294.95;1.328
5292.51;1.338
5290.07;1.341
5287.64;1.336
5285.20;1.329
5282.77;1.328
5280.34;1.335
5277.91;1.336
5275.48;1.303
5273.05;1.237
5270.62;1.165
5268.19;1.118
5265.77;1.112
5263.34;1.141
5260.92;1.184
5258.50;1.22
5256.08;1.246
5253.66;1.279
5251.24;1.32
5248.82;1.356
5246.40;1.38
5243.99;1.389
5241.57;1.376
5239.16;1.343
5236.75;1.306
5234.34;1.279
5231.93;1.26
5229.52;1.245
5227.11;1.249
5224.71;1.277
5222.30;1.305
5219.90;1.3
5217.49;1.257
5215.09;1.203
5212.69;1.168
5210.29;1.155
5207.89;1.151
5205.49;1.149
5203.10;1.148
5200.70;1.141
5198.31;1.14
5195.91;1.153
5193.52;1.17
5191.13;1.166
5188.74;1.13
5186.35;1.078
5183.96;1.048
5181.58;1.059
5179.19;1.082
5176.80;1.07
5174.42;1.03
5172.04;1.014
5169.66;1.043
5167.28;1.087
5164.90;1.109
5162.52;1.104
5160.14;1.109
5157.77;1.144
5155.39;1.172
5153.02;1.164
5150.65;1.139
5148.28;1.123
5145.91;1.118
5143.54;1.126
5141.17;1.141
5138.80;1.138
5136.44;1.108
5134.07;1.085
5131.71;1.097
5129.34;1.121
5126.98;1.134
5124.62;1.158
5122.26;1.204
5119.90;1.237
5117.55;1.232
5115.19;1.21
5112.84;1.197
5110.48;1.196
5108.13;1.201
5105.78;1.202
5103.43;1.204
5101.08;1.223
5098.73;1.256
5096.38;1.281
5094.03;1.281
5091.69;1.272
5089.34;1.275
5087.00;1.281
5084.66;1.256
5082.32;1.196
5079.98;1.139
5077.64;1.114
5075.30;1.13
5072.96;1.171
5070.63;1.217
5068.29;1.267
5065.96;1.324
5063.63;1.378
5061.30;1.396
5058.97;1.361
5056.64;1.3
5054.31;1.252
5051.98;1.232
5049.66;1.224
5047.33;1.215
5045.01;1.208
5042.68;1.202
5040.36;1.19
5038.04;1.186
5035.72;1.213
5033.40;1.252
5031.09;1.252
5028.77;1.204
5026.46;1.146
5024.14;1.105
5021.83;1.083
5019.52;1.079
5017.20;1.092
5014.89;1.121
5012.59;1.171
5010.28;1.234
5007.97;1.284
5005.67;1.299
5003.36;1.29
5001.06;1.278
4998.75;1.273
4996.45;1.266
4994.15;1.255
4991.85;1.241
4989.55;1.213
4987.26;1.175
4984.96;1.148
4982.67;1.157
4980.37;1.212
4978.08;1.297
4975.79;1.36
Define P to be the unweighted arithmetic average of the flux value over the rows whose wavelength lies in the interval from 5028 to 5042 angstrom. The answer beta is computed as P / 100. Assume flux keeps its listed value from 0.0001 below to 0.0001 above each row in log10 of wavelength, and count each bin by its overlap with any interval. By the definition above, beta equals 0.0122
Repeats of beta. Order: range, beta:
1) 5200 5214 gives 0.0115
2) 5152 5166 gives 0.0113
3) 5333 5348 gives 0.0140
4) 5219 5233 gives 0.0127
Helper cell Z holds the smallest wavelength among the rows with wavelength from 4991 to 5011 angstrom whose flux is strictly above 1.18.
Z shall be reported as 4991.85 angstrom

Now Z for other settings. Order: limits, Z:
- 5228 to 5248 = 5229.52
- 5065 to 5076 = 5065.96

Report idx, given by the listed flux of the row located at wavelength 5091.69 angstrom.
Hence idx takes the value 1.272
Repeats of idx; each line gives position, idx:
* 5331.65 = 1.404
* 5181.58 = 1.059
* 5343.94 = 1.374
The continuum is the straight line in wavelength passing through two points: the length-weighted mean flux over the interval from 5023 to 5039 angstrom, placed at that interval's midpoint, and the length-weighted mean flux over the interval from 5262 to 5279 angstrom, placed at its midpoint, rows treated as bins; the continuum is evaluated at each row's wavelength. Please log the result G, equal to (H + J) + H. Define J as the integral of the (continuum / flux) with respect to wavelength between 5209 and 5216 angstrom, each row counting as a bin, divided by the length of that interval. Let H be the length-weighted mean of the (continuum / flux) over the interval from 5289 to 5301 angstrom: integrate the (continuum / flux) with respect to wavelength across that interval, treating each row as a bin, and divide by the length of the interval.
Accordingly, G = 2.83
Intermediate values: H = 0.90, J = 1.02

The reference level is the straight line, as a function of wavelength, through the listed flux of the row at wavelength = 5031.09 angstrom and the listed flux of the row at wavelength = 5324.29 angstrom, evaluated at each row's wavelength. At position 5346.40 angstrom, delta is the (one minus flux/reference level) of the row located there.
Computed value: -0.01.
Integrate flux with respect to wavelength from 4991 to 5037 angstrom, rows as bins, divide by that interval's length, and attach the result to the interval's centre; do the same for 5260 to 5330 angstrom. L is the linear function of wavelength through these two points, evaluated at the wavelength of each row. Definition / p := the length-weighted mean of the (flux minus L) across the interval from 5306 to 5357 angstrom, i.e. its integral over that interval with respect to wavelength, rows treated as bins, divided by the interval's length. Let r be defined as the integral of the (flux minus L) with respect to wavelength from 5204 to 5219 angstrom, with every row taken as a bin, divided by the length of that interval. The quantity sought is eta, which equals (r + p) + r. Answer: -0.134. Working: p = 0.058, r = -0.10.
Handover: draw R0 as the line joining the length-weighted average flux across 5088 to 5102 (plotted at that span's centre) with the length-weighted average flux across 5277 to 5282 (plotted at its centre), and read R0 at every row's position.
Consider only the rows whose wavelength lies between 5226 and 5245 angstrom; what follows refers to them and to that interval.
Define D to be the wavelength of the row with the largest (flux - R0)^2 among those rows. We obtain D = 5229.52 angstrom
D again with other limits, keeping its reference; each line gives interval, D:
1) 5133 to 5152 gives 5134.07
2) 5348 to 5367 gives 5366.14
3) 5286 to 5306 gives 5304.71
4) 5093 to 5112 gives 5110.48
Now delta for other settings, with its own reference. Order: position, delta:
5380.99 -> 0.06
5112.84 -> 0.07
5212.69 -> 0.11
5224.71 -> 0.03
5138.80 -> 0.12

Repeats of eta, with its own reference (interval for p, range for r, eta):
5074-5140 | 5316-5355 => 0.074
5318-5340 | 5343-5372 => 0.132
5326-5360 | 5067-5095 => 0.038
